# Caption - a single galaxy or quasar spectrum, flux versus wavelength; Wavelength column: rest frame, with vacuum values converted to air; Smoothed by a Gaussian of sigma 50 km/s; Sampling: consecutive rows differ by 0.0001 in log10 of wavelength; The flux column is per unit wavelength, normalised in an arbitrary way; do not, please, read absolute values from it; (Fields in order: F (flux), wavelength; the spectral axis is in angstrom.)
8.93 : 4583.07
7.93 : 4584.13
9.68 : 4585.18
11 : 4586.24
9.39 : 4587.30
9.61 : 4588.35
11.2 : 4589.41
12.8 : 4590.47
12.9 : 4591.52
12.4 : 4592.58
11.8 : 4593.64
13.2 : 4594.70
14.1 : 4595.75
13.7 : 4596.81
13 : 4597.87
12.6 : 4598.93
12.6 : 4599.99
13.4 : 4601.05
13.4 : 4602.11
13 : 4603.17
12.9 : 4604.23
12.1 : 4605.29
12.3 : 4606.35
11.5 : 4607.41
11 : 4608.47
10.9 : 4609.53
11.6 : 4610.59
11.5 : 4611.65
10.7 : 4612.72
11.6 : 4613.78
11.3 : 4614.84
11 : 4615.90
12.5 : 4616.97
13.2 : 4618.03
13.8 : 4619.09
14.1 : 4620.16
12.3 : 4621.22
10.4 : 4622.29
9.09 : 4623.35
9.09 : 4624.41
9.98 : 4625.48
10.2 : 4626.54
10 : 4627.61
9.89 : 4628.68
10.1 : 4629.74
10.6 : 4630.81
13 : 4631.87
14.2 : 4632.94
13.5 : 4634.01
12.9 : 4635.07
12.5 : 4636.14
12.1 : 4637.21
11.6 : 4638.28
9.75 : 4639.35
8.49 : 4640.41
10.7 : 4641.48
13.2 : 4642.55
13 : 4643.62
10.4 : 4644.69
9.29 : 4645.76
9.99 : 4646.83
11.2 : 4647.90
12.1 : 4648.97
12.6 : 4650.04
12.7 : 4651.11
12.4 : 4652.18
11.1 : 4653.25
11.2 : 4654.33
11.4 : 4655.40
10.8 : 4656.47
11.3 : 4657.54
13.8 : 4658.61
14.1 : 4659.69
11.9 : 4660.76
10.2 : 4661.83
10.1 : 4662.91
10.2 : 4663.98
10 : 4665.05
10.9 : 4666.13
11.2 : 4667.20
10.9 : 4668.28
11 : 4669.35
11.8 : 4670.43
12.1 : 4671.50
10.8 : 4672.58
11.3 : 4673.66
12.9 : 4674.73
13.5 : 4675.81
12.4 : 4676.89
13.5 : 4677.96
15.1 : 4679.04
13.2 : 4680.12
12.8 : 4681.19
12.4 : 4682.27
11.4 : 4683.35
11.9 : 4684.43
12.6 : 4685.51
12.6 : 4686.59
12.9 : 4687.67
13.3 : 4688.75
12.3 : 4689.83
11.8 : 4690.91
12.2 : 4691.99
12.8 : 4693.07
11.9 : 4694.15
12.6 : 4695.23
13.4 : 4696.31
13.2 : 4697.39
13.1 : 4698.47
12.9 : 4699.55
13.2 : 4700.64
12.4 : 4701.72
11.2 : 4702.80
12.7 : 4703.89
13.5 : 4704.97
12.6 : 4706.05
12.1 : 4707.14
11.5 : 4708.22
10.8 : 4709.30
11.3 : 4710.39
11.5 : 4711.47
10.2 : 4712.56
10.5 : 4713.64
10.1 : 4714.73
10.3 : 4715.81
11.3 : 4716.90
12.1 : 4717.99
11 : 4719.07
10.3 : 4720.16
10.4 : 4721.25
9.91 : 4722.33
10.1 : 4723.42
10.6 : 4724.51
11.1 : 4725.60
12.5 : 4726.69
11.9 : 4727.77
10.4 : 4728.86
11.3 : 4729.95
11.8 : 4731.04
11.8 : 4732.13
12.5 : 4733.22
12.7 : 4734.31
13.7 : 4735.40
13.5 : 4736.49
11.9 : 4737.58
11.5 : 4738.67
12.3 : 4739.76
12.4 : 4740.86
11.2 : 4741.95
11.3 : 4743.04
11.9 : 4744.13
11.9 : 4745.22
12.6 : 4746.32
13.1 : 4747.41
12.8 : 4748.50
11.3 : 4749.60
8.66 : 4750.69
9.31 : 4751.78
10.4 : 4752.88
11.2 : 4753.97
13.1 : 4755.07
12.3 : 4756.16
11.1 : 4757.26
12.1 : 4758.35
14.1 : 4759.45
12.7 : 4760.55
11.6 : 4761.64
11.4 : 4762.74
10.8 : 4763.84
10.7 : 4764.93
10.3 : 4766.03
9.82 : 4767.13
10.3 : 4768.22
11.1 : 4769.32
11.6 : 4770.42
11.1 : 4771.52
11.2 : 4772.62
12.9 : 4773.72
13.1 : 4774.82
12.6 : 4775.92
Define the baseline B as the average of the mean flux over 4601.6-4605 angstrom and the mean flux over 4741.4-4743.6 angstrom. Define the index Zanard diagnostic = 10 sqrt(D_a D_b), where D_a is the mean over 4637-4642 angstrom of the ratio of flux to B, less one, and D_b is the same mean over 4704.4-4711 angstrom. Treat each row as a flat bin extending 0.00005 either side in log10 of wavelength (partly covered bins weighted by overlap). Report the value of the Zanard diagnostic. 0.48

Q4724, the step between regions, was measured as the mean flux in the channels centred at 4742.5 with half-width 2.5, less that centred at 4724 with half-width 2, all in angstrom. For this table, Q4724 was 1.3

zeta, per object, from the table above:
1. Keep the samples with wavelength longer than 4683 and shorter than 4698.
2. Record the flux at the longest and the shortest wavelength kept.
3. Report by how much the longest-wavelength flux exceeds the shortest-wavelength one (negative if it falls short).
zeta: 1.8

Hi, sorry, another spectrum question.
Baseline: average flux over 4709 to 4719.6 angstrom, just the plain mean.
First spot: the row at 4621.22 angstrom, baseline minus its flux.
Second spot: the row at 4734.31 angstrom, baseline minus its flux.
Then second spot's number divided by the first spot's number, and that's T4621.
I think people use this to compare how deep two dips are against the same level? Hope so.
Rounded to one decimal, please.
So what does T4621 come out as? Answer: 1.3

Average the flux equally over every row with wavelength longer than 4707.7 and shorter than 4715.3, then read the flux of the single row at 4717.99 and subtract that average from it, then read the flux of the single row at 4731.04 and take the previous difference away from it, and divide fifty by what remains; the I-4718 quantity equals 4.7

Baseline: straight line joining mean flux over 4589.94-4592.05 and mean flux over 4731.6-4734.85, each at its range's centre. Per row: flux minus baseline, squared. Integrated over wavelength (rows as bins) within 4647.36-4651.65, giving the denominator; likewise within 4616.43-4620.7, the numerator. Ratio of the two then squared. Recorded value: 2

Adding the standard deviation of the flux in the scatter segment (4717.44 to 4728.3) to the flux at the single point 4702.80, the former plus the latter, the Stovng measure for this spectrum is 12.1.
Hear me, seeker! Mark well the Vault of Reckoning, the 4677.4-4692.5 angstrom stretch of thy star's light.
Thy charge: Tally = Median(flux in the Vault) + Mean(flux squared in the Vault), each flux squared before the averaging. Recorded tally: 175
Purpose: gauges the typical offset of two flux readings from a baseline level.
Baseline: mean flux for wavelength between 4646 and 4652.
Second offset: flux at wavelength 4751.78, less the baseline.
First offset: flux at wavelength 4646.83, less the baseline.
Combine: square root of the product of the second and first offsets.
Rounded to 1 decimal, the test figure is 2.0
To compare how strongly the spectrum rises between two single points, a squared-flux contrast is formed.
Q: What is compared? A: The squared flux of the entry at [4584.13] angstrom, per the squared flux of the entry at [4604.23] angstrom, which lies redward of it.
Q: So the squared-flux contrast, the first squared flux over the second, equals 0.38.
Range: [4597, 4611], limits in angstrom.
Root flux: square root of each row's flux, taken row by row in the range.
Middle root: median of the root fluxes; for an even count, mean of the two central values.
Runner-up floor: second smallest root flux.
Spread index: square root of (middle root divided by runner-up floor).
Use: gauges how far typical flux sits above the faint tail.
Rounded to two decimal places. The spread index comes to 1.03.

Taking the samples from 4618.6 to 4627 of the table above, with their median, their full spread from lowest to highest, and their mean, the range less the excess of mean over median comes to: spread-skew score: 4.2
